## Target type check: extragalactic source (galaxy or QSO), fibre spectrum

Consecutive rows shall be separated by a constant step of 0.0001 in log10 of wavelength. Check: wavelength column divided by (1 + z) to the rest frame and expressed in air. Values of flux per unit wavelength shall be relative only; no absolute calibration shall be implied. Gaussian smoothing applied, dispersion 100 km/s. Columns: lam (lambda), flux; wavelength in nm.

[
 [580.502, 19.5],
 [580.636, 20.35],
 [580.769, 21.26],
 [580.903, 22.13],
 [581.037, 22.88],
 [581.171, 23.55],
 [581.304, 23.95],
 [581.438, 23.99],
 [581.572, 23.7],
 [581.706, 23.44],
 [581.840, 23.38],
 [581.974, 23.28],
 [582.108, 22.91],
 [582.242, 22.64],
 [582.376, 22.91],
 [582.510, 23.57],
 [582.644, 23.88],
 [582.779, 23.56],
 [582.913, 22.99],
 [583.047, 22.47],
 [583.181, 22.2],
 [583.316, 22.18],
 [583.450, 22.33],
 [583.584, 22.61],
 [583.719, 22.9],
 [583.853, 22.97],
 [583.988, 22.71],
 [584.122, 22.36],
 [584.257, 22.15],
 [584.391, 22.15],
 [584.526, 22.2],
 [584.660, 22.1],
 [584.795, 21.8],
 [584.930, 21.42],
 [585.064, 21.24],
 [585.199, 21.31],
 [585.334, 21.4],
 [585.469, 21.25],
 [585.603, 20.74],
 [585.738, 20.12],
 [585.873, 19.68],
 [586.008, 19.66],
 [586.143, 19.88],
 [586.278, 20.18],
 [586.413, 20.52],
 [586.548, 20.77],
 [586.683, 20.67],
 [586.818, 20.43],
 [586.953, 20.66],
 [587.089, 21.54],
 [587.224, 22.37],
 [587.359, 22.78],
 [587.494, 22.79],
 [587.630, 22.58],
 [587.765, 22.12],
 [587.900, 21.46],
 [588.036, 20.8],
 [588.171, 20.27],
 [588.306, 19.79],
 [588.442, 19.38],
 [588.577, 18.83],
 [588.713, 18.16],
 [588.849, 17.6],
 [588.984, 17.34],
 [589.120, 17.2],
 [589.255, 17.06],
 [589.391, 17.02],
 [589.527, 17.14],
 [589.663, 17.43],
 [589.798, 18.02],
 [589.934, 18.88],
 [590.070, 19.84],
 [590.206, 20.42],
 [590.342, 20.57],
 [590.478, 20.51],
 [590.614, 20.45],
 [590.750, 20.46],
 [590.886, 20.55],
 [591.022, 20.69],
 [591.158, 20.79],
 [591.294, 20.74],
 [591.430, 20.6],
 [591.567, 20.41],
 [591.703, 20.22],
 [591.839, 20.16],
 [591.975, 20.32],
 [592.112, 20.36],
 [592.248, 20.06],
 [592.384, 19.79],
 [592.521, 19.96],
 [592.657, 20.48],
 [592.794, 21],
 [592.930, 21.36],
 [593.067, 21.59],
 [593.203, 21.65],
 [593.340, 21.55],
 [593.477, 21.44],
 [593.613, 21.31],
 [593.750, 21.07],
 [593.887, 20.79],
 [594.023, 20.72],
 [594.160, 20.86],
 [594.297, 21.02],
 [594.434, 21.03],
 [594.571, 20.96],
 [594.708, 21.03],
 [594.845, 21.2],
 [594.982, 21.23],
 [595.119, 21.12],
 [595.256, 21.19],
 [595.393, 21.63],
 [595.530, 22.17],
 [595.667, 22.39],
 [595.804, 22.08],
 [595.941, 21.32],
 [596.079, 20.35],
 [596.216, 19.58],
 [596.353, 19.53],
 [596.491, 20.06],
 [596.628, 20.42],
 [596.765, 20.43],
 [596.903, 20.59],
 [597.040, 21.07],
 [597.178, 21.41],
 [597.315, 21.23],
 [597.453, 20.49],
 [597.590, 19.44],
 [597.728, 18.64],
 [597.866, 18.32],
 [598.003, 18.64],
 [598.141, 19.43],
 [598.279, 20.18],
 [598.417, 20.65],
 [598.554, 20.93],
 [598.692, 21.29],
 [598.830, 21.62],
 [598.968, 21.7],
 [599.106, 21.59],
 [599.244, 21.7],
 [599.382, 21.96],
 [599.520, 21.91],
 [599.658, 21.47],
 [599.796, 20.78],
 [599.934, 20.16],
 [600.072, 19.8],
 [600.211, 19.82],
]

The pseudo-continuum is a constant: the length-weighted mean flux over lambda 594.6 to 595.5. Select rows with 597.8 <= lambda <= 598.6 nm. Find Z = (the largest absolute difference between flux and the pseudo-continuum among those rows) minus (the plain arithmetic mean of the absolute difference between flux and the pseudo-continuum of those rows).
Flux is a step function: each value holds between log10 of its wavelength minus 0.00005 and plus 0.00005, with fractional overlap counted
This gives 1.37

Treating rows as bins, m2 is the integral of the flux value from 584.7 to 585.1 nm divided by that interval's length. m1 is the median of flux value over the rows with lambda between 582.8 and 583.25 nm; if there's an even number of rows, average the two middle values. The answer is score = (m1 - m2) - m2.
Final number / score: -20.6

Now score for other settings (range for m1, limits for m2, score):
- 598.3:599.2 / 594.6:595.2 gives -20.8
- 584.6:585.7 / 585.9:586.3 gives -18.3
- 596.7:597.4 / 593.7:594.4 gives -20.7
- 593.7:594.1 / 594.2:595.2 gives -21.3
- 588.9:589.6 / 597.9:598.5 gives -22.3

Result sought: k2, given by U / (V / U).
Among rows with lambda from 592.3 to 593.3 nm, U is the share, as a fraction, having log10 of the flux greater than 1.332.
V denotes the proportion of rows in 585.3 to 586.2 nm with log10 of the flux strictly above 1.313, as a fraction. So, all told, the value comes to 0.2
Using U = 0.3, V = 0.43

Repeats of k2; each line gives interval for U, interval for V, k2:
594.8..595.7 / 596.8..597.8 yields 0.3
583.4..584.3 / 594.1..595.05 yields 1.0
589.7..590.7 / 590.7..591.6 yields 0.0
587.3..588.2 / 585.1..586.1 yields 0.6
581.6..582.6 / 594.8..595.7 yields 1.0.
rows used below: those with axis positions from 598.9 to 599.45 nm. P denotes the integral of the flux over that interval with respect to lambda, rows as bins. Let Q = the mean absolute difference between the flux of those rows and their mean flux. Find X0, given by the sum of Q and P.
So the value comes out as 12.1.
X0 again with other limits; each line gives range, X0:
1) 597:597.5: 10.8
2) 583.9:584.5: 13.6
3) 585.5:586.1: 12.5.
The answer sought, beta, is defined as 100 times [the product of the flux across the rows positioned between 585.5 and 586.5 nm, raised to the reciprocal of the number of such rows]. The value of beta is 2011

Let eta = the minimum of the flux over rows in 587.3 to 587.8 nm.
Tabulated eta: 22.12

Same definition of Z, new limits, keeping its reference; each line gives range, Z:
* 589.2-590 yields 0.57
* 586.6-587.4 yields 0.69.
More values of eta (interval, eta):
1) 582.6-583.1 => 22.47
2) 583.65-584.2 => 22.36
